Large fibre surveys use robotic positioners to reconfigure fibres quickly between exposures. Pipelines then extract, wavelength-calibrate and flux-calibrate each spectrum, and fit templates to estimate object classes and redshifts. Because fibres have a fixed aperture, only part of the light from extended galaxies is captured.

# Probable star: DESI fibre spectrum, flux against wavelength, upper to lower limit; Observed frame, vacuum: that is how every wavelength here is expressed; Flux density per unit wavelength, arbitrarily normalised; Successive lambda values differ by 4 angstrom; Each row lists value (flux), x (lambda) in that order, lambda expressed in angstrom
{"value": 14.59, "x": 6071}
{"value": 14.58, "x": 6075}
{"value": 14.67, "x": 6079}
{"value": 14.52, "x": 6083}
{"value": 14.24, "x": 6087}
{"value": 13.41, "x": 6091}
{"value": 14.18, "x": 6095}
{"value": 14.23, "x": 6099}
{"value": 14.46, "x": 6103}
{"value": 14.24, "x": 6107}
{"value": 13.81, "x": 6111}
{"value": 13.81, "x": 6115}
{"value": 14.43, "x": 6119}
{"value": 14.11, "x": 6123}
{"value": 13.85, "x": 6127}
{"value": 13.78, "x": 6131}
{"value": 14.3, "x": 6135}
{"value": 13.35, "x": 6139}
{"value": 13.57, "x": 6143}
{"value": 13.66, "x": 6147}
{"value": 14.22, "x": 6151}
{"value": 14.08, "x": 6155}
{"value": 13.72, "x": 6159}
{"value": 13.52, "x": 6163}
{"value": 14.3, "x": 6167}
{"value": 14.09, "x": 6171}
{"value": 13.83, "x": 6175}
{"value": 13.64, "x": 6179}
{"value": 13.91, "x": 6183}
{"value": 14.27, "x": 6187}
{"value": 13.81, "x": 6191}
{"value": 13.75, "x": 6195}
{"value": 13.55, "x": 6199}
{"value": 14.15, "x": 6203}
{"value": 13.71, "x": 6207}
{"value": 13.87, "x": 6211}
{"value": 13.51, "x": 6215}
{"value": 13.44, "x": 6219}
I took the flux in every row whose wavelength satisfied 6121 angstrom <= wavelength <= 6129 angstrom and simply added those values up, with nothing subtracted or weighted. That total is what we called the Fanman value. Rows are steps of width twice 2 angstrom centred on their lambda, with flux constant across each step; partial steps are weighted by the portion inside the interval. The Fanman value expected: 28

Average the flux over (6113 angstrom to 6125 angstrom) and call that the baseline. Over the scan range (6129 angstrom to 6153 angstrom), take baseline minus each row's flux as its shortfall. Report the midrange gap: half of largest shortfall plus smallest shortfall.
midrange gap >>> 0.29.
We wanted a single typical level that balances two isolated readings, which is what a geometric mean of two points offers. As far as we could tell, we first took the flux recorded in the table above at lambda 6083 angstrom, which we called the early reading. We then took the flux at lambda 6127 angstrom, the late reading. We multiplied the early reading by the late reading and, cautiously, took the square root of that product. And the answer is 14.18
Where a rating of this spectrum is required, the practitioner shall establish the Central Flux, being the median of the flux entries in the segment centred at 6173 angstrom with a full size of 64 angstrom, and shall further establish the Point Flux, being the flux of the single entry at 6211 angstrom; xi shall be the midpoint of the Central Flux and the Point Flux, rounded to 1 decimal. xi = 13.8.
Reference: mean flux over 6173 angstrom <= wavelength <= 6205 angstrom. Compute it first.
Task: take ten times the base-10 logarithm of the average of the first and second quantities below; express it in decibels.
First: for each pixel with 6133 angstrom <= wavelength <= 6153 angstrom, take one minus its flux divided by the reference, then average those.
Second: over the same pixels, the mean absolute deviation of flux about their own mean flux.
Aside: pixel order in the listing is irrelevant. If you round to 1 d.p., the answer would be -7.5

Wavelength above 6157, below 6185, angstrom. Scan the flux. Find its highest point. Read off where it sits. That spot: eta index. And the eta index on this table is 6167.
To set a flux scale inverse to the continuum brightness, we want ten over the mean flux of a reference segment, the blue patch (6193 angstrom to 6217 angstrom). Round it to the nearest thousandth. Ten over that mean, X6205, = 0.727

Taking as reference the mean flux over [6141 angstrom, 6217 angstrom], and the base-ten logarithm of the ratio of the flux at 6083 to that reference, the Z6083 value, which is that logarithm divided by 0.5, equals 0.04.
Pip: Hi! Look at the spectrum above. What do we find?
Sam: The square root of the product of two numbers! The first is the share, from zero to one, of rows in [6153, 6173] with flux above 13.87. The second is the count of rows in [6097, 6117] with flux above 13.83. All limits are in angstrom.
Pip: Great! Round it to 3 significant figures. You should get 1.34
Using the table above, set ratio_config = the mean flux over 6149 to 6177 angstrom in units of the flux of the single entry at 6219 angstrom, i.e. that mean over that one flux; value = 1.04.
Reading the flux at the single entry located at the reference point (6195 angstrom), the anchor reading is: 13.75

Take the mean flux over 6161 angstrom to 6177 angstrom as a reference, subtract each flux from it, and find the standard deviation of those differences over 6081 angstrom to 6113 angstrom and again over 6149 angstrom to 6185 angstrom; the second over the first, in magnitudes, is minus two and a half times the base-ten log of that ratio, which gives 0.3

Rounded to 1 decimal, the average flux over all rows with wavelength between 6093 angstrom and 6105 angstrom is 14.3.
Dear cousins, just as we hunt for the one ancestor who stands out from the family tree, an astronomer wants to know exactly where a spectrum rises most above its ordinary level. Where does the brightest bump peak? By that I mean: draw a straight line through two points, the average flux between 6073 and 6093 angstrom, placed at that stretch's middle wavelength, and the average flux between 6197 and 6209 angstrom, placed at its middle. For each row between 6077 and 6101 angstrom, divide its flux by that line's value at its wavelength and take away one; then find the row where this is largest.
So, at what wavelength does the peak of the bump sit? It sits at 6079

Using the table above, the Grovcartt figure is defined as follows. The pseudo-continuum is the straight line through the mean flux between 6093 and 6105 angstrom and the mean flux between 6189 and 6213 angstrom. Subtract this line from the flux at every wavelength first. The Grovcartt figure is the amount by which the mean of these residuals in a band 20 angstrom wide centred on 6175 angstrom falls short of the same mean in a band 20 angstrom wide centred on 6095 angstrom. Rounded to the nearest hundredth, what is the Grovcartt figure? -0.23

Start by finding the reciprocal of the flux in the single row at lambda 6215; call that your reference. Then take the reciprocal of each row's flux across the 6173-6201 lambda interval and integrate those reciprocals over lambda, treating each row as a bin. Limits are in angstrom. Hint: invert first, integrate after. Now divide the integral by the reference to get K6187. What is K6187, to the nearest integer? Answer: 27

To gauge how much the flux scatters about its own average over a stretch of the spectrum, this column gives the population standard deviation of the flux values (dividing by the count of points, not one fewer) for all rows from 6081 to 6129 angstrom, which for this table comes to 0.314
